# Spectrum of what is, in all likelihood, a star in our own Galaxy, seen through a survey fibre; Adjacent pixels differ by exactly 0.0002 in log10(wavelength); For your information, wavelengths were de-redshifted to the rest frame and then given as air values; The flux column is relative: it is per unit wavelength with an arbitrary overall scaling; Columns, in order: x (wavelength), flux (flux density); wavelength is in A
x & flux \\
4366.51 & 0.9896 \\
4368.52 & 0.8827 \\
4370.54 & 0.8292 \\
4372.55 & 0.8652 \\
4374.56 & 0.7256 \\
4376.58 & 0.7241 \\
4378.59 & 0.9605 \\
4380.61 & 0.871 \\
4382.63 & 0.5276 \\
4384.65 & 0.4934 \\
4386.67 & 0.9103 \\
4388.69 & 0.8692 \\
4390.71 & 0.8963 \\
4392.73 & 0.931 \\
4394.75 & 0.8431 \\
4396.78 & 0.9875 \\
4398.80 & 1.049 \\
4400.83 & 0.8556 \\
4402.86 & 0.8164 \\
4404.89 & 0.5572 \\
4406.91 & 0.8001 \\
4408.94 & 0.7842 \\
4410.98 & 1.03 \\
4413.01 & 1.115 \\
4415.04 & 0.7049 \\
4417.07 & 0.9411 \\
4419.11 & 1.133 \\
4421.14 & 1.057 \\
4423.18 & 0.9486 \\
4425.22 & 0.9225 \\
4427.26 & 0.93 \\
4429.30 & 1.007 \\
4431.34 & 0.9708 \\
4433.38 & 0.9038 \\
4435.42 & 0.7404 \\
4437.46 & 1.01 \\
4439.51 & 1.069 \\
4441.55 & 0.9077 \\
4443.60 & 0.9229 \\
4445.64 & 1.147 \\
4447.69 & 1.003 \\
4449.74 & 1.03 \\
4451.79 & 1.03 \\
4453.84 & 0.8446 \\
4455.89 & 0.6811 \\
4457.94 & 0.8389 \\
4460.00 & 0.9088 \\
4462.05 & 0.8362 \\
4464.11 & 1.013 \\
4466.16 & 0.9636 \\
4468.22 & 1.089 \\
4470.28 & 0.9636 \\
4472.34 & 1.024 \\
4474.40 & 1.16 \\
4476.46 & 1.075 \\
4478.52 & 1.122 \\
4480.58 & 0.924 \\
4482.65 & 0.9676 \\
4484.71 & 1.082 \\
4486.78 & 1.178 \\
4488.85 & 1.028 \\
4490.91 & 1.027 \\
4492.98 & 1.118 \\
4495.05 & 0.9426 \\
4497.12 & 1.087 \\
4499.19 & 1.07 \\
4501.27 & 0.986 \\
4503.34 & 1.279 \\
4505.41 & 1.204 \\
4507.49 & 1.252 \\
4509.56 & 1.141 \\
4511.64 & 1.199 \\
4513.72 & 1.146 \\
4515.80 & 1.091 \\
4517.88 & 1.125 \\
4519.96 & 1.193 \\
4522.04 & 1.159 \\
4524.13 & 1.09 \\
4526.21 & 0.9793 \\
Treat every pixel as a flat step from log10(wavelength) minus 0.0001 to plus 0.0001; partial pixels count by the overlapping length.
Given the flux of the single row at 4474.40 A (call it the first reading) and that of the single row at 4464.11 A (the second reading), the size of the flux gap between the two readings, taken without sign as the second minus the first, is 0.15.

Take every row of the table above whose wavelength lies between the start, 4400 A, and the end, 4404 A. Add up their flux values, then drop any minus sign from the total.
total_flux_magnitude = 1.67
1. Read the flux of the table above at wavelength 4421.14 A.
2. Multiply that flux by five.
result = 5.3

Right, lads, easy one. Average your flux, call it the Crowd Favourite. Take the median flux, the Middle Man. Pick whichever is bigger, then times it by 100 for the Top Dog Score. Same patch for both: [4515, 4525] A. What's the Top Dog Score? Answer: 113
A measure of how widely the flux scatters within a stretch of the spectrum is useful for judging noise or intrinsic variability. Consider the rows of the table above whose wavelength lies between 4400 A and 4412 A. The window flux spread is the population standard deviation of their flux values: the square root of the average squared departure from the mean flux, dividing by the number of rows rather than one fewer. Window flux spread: 0.139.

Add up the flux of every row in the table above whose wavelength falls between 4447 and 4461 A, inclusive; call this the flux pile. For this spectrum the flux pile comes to 6.3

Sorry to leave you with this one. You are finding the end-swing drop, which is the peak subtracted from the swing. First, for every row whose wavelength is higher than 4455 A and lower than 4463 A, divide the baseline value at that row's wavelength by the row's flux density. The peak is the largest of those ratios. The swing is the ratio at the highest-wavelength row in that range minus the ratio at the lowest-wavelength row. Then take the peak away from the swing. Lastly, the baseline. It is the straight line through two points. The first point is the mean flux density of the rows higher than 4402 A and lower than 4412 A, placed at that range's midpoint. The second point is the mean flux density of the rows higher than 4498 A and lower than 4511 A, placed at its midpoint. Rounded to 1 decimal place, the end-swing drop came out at -1.7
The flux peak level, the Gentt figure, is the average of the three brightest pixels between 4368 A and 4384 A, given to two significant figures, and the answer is 0.90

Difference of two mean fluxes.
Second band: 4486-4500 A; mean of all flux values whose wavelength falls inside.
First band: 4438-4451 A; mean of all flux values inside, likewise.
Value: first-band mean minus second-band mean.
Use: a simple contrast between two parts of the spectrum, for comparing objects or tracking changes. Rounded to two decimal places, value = -0.05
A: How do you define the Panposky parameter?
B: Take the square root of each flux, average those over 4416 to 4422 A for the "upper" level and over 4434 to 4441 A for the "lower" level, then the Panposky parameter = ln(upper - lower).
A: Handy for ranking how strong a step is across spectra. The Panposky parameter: -2.9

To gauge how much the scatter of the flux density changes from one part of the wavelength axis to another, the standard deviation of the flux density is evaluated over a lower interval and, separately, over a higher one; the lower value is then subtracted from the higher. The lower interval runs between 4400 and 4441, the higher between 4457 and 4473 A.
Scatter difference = -0.06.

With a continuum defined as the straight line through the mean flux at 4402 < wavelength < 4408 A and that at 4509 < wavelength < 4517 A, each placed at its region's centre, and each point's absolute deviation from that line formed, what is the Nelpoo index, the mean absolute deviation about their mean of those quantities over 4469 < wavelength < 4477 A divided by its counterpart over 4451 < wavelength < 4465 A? 1.0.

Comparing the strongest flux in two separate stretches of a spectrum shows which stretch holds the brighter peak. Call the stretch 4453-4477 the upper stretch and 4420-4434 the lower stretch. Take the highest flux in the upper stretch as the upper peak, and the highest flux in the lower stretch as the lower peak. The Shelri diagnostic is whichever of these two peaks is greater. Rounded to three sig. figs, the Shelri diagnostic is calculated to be 1.16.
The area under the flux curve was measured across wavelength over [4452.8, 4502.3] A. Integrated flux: 49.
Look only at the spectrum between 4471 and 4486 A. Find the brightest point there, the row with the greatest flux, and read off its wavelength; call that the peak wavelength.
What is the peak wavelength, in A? 4474.40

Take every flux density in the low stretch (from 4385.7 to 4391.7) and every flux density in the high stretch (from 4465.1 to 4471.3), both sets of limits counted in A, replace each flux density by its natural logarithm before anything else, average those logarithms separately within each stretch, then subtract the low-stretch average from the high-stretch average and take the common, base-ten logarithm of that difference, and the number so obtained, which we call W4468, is -0.93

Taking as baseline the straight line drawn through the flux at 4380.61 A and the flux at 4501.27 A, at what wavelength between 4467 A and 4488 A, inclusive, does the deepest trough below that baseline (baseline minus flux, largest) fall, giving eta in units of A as 4480.58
